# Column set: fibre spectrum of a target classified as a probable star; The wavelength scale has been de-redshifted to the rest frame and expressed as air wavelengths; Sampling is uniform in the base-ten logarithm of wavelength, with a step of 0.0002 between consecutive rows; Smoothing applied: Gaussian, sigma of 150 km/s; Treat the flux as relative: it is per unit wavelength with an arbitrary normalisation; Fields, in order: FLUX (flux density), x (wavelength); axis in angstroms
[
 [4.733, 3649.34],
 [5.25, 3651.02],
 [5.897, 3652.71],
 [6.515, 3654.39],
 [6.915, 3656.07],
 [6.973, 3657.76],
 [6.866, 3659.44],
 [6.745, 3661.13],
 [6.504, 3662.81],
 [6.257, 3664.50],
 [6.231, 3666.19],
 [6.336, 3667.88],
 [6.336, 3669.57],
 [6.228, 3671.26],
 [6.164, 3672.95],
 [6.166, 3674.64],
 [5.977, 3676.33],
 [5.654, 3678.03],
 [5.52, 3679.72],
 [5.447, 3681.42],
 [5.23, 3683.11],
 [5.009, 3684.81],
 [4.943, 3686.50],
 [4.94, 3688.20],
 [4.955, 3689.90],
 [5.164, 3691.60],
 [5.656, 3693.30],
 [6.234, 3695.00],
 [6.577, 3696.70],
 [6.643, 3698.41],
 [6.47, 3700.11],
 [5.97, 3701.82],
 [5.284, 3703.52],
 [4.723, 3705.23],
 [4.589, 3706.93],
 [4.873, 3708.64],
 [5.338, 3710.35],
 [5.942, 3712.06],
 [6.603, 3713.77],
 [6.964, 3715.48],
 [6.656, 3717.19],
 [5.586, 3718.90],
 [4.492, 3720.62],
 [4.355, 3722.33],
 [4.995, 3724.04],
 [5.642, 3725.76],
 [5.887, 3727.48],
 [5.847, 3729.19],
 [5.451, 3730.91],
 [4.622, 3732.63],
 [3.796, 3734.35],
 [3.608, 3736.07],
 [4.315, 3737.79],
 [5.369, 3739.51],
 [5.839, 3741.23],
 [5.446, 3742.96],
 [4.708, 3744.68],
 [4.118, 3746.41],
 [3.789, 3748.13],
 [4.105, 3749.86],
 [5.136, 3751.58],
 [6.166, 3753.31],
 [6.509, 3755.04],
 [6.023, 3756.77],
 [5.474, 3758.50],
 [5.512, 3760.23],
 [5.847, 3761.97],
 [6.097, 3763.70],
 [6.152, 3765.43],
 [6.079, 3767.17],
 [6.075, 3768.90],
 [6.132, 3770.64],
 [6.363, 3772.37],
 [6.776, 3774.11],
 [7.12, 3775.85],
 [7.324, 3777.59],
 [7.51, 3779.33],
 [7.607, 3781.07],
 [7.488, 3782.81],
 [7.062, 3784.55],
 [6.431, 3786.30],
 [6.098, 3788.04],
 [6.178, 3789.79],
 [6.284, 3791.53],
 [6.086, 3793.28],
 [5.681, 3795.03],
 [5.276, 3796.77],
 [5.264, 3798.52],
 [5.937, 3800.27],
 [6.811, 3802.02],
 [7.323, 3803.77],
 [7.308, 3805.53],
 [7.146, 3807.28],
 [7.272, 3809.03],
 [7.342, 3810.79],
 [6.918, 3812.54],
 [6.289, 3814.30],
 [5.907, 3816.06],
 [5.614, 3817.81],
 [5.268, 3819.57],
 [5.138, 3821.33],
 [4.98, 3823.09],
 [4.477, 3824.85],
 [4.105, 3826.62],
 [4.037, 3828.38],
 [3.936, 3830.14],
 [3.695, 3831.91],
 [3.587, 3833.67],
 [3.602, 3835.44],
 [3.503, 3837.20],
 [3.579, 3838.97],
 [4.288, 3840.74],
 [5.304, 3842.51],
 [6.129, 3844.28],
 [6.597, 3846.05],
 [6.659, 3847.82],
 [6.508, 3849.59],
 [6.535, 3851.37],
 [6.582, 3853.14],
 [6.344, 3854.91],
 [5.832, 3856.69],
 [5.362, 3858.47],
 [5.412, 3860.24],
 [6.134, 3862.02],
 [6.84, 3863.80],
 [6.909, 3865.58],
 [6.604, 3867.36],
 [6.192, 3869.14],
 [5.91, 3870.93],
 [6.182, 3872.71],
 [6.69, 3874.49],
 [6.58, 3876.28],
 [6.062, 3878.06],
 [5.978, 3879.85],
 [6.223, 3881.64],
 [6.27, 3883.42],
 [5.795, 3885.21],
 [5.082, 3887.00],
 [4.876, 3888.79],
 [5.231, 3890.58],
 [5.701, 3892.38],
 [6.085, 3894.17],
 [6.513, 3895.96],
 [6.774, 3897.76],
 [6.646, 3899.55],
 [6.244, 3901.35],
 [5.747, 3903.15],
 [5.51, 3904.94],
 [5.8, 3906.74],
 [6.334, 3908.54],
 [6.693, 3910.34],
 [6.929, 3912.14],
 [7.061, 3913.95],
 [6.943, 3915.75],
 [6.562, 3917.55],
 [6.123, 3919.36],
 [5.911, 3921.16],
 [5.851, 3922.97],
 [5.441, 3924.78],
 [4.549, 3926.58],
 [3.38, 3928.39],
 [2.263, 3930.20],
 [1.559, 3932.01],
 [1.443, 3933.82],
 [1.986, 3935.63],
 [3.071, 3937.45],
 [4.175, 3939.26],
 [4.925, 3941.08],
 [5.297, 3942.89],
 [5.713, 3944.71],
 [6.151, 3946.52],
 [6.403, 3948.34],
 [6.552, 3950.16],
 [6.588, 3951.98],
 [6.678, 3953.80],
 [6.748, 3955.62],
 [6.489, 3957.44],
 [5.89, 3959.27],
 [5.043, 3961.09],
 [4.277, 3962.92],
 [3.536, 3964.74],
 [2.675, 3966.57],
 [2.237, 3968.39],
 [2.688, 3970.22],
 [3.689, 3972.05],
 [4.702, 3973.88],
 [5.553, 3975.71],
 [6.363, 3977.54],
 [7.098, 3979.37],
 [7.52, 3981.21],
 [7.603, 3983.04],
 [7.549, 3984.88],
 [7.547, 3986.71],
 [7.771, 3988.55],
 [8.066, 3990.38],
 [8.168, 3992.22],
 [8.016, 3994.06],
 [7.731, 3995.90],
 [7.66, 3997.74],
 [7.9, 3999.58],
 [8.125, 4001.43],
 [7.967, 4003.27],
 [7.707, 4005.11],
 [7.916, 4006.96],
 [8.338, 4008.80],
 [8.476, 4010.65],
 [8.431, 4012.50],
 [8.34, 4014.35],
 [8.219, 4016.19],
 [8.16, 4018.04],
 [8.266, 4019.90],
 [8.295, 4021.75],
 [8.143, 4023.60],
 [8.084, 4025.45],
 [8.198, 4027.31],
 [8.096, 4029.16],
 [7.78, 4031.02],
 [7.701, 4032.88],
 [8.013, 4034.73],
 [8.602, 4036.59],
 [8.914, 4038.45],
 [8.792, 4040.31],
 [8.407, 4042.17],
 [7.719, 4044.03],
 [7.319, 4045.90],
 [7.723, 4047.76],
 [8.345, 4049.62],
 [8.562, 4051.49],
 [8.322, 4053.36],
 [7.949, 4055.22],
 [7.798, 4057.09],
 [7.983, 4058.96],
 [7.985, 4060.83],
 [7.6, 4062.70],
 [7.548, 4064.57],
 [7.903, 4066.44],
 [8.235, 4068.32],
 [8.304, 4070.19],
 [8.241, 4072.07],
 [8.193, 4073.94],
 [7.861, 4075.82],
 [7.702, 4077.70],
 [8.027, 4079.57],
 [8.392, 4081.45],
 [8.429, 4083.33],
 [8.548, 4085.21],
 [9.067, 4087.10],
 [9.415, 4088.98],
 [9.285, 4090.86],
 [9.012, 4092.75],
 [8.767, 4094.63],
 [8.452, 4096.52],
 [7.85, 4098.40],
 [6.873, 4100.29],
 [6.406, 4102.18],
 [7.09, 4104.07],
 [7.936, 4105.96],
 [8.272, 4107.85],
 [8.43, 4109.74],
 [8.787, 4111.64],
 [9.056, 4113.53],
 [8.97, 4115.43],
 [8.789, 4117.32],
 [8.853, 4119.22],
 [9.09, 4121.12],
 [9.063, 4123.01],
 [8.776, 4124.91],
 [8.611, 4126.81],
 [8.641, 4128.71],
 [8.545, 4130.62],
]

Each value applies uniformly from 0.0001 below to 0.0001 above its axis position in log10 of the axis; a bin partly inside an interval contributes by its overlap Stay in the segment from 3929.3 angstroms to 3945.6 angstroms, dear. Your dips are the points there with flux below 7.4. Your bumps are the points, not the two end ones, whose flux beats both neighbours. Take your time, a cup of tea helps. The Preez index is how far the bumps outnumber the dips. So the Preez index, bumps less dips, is -9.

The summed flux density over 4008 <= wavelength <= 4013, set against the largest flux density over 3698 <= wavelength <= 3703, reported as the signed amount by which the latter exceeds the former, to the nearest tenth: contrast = -18.6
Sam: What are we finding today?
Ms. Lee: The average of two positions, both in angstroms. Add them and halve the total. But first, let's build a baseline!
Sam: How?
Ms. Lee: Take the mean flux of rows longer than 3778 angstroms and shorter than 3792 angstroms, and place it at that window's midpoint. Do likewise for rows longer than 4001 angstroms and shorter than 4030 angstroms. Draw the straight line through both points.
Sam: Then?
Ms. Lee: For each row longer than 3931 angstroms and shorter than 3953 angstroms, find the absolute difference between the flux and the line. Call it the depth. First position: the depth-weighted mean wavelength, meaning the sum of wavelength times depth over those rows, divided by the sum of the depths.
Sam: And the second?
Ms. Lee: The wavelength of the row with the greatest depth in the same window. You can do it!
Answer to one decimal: 3936.2 angstroms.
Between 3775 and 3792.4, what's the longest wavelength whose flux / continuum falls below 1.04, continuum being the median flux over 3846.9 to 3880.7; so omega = 3791.53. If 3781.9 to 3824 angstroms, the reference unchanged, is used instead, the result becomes 3823.09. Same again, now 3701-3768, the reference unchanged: 3767.17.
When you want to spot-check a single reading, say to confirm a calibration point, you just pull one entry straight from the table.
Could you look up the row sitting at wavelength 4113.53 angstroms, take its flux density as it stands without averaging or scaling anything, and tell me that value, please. 9.056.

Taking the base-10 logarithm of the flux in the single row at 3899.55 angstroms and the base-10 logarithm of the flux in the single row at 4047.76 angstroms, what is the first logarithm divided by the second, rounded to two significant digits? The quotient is 0.93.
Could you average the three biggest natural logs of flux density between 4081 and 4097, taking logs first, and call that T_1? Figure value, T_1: 2.23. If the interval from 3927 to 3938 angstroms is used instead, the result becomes 1.05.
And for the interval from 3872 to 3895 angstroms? 1.87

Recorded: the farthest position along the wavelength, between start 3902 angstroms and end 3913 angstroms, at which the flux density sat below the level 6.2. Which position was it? 3906.74 angstroms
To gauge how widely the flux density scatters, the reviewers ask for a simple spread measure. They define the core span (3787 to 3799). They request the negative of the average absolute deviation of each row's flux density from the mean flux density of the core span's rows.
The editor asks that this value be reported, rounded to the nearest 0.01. -0.37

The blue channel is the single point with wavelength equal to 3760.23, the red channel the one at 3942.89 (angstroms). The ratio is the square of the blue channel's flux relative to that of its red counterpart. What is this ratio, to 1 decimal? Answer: 1.1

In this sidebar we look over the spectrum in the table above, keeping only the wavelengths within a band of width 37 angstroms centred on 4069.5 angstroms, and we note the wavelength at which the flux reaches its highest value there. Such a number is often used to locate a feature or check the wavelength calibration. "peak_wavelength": 4087.10 angstroms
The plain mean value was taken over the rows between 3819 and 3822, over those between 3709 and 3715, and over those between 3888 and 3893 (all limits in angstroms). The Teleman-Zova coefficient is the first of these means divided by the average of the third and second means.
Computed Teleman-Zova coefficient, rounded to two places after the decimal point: 0.93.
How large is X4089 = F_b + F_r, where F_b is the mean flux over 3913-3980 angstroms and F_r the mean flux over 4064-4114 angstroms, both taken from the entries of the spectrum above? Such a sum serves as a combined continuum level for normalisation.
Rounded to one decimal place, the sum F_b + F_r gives 13.1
